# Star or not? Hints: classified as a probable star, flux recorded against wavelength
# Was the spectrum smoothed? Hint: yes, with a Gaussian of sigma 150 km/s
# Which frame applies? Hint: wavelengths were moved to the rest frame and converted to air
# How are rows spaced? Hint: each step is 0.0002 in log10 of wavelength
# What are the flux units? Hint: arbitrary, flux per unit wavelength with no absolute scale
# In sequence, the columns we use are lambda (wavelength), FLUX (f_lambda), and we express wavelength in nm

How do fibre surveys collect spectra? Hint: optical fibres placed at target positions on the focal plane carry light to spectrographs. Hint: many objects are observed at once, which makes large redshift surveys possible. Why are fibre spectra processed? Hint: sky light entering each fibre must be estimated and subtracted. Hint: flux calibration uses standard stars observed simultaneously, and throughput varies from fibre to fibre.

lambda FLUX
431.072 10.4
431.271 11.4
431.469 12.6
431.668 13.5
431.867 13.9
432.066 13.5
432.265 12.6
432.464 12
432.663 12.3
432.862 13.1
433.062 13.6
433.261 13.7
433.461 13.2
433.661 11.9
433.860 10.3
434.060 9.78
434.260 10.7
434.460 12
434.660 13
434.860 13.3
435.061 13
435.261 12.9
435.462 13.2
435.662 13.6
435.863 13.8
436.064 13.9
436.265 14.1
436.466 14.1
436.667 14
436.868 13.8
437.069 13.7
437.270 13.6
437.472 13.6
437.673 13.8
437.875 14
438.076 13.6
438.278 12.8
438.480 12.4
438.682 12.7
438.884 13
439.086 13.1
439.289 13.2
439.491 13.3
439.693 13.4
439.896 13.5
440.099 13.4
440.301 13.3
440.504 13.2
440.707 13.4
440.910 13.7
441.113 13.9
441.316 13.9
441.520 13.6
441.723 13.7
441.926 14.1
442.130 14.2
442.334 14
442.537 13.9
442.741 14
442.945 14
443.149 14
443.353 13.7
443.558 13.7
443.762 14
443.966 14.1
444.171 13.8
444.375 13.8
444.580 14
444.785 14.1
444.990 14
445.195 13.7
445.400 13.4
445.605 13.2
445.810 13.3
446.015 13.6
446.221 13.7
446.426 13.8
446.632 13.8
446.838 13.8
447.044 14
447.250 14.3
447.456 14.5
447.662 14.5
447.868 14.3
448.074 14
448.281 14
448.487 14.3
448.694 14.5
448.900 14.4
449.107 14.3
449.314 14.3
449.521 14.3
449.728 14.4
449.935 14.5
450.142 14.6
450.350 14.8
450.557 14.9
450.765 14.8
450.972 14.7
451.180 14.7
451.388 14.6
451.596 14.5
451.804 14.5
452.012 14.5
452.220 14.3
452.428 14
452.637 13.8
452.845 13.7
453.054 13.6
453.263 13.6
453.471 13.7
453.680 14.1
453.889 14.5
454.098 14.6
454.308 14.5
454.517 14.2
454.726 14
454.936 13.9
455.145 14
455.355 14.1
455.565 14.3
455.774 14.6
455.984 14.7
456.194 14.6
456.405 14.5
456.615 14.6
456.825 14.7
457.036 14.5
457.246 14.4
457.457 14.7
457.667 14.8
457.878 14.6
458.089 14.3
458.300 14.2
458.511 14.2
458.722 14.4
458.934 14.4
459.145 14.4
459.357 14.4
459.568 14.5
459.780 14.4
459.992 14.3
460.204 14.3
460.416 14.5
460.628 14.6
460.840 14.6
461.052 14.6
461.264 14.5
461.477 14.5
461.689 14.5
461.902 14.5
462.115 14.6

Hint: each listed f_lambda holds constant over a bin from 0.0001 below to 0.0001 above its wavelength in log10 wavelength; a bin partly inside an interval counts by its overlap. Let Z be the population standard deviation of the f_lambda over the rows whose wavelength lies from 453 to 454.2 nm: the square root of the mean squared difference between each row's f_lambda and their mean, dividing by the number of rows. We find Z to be 0.41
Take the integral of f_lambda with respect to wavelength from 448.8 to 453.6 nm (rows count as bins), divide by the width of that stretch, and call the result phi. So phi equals 14.3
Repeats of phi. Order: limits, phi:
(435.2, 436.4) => 13.6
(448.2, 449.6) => 14.3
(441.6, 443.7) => 13.9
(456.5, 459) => 14.5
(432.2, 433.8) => 12.7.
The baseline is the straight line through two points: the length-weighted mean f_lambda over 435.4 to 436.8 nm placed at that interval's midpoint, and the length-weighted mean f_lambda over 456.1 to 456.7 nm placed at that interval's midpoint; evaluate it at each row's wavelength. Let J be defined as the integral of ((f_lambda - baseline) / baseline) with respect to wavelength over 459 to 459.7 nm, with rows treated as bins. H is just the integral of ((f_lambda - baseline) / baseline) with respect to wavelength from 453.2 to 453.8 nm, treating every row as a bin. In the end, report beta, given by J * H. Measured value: 0.0003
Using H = -0.026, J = -0.011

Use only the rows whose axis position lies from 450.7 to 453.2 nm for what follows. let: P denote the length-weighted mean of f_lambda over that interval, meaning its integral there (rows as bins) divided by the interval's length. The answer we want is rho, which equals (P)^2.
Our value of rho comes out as 204.1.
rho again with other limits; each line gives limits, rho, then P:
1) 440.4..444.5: 191.4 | 13.8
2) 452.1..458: 203.7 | 14.3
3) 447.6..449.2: 204.1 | 14.3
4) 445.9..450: 200.5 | 14.2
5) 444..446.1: 187.8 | 13.7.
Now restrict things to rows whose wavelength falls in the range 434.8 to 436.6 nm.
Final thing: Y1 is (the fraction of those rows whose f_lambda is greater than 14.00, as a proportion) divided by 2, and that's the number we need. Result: 0.11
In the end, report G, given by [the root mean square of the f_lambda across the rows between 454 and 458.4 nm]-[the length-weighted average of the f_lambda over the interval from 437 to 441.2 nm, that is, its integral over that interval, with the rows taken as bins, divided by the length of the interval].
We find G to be 1.1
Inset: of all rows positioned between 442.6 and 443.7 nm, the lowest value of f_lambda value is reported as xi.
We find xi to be 13.7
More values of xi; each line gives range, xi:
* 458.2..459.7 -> 14.2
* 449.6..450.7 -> 14.4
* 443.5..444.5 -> 13.7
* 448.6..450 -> 14.3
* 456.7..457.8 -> 14.4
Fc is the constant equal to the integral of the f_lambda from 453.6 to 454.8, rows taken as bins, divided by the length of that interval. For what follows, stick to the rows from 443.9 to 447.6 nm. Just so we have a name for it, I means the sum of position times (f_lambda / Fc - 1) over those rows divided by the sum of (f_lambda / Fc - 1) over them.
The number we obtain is 445.58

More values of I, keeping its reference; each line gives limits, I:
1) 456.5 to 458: 457.29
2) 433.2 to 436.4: 434.37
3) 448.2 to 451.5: 450.83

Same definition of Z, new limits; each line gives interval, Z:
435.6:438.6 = 0.45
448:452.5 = 0.25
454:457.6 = 0.26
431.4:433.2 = 0.62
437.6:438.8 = 0.61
